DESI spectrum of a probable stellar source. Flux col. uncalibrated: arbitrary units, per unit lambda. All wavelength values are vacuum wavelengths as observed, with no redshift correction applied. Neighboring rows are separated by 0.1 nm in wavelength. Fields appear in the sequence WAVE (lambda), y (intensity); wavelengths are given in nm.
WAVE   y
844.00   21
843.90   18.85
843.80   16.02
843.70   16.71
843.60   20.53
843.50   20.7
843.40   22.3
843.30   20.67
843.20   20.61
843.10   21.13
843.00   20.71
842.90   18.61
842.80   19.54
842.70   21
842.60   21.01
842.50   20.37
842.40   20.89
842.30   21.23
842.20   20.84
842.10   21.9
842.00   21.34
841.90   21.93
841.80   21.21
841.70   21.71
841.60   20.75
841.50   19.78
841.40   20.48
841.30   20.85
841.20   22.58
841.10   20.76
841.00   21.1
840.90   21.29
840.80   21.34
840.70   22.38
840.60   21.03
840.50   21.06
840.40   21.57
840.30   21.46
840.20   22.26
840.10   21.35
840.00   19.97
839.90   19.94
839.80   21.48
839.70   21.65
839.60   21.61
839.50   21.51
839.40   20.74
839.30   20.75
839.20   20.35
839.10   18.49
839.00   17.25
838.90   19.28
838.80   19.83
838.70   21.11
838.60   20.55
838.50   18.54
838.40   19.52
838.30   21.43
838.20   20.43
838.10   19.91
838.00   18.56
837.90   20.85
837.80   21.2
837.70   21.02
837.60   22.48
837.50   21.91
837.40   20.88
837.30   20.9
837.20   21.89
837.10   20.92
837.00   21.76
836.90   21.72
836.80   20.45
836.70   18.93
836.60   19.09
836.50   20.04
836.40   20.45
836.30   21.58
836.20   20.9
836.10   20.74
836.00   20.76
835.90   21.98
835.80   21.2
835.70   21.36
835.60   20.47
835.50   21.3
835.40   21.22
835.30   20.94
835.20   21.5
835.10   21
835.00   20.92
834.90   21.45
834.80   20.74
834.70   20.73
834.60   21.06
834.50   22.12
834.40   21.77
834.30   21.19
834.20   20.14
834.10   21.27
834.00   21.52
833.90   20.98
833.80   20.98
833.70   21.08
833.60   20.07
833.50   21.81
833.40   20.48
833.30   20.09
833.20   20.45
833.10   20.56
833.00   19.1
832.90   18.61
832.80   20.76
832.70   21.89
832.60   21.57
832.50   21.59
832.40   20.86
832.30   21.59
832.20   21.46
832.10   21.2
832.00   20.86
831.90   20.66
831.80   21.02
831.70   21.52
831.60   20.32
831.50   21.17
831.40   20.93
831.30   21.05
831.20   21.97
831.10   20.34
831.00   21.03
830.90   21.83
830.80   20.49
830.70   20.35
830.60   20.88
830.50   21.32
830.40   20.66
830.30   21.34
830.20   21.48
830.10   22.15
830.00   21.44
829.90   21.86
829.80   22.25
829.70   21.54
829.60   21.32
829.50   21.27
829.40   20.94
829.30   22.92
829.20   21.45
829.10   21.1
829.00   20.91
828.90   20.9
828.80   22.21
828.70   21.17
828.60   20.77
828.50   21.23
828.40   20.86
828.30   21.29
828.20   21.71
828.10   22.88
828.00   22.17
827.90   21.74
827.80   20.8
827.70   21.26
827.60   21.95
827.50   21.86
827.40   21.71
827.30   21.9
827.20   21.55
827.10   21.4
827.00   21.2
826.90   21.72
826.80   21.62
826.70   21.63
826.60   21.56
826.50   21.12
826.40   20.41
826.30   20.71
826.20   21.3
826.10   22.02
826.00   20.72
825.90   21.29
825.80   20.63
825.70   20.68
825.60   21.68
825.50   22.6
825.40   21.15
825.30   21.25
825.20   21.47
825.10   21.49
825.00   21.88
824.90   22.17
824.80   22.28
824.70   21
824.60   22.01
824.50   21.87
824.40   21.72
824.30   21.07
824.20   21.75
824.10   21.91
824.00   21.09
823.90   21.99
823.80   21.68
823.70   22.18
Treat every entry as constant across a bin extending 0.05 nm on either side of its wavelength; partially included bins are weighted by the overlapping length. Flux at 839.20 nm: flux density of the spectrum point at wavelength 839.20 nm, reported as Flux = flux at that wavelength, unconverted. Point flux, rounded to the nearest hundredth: 20.35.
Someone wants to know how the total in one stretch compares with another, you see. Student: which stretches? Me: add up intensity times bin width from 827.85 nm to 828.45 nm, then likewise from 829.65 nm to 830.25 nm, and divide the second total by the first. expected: 1.00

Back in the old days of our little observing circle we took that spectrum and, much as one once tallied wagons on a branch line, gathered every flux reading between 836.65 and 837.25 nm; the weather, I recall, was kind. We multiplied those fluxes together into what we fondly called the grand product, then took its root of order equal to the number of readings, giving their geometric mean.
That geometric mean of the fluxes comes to 20.9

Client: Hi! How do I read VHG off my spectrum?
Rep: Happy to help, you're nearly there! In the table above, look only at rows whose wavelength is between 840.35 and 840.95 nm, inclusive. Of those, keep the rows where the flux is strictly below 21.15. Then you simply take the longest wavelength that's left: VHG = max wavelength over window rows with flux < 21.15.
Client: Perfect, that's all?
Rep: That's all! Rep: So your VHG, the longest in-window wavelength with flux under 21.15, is 840.60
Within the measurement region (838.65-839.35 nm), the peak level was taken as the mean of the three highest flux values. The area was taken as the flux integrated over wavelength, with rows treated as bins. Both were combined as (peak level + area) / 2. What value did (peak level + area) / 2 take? 17.2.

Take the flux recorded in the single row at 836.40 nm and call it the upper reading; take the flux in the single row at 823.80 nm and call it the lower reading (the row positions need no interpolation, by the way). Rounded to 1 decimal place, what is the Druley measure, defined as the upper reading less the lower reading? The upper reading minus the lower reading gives -1.2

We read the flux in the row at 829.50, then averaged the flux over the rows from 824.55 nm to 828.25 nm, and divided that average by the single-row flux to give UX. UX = 1.01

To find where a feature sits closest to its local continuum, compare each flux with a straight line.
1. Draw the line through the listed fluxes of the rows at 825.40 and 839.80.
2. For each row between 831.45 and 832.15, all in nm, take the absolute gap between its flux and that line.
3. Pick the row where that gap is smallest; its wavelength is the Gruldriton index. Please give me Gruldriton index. 832.10 nm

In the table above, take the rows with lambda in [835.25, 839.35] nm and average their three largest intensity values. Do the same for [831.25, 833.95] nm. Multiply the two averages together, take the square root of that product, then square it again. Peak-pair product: 481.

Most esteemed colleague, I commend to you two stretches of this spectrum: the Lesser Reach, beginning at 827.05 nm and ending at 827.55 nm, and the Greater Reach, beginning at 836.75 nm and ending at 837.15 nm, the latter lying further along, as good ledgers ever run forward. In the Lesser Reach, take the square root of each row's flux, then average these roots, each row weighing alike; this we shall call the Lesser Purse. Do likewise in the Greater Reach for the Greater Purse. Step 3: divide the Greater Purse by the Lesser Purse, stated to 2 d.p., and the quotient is 0.99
